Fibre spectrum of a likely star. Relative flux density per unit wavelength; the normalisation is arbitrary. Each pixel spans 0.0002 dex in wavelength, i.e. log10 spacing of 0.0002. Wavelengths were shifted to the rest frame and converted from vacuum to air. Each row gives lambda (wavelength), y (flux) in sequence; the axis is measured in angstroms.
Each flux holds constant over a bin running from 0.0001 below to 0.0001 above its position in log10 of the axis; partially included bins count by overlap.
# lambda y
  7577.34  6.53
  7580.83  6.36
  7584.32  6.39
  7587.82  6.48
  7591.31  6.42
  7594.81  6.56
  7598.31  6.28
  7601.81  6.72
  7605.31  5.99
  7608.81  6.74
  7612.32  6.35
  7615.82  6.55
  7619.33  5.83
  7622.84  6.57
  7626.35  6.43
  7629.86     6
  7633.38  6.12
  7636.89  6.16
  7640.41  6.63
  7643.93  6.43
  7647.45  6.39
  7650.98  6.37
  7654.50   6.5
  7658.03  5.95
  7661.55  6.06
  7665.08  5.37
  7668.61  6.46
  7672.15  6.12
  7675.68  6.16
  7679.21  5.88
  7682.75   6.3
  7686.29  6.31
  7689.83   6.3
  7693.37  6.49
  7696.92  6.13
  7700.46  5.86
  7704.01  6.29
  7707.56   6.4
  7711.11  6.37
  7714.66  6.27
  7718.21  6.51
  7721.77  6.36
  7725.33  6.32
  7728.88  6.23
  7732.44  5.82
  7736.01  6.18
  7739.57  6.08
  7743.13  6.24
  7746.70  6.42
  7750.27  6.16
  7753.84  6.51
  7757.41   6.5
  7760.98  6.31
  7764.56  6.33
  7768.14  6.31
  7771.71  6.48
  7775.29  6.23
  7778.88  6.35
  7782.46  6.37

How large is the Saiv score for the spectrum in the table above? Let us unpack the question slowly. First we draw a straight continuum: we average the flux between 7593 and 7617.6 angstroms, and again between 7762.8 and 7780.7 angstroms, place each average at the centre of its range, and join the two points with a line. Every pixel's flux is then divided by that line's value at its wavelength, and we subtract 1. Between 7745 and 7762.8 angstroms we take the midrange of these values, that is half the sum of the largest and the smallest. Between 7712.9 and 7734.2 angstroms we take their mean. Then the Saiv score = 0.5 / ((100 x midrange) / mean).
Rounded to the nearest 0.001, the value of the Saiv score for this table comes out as 0.033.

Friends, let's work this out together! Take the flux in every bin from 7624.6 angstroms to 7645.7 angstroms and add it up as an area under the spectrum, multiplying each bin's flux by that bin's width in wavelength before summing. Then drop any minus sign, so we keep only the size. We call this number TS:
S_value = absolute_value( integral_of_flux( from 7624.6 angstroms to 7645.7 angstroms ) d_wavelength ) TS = 132.8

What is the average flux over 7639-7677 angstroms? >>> 6.22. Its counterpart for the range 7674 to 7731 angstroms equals 6.26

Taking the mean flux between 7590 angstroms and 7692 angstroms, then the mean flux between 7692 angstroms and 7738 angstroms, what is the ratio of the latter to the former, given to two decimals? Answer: 1.00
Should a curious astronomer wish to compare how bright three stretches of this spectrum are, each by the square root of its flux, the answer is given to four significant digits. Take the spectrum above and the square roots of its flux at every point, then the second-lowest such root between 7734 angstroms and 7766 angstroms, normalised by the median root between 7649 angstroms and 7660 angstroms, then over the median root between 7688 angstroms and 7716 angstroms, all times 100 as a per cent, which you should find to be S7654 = 39.19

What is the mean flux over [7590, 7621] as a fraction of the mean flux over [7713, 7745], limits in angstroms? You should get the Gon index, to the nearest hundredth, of 1.03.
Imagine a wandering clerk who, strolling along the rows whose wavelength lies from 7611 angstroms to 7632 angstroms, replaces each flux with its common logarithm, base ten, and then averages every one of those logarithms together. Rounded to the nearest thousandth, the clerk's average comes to 0.798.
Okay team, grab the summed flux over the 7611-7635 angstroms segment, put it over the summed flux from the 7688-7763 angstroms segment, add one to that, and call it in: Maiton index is 1.33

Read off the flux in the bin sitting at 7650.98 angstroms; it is 6.37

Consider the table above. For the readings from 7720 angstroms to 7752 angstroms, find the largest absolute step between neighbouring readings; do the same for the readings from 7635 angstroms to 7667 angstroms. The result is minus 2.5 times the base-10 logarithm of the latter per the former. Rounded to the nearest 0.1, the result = -0.6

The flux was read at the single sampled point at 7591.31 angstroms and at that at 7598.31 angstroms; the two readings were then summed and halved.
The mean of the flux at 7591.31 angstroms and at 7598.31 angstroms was 6.35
